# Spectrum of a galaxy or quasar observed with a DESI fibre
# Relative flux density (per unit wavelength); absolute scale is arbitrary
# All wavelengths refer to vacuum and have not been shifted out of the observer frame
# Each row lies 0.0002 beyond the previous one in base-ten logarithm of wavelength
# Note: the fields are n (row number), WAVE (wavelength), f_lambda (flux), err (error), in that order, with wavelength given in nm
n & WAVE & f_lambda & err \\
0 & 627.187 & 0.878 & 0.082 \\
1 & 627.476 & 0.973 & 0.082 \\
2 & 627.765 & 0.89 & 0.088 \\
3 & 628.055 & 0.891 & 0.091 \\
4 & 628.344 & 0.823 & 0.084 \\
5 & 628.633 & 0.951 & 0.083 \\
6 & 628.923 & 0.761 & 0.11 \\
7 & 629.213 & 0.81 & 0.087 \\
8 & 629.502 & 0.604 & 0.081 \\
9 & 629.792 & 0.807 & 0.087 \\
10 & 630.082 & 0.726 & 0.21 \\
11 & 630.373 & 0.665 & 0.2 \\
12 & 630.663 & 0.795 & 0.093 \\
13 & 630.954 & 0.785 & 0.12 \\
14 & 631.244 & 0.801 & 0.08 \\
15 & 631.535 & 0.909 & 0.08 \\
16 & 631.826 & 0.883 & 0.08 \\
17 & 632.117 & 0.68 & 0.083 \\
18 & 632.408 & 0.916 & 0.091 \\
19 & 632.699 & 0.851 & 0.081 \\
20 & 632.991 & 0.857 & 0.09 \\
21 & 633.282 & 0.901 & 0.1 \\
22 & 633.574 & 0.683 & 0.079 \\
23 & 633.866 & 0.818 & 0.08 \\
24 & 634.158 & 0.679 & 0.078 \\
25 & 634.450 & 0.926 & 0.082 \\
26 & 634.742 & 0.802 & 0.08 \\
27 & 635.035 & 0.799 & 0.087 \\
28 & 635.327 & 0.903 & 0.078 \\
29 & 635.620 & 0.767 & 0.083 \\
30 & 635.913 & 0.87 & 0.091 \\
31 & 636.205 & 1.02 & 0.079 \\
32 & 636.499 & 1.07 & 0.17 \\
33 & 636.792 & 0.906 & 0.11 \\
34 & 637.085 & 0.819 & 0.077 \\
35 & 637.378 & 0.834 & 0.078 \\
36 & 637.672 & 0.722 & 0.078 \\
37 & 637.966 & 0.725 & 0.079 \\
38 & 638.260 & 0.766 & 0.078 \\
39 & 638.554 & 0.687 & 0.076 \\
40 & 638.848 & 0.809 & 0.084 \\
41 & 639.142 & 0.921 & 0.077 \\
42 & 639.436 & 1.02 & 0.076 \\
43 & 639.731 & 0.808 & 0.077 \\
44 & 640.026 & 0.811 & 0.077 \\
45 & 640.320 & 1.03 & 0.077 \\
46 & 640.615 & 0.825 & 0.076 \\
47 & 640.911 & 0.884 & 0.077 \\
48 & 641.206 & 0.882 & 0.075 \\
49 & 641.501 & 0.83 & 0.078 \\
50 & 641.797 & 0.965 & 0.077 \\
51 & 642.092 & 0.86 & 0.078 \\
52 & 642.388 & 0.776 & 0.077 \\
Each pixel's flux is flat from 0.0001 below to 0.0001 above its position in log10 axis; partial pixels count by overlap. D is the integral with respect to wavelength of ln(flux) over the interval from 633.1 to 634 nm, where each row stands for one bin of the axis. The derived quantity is -0.20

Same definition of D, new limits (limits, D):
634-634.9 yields -0.20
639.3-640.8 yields -0.17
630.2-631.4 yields -0.33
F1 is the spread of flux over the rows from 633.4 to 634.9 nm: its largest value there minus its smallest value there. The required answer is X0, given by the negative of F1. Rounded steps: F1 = 0.25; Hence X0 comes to -0.25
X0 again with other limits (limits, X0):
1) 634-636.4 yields -0.34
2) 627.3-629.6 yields -0.37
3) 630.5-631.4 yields -0.02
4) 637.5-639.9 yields -0.33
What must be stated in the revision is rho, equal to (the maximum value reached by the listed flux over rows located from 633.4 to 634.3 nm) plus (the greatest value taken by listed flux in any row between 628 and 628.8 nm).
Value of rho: 1.77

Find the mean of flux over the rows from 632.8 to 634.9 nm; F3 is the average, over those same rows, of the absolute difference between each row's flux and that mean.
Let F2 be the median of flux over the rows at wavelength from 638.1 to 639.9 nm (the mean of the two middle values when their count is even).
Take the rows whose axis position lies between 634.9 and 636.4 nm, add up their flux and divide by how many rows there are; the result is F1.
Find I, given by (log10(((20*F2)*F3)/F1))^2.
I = 0.021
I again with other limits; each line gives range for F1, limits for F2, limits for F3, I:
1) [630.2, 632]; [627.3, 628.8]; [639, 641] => 0.055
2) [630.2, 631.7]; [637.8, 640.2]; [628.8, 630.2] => 0.010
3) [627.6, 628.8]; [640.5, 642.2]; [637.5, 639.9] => 0.043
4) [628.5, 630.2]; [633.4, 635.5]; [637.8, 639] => 0.006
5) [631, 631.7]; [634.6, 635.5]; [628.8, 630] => 0.015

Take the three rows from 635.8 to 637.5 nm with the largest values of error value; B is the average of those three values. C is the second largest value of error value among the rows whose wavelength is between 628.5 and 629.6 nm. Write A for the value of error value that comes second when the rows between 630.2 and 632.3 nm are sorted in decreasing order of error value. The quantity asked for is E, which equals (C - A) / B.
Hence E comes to -0.3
